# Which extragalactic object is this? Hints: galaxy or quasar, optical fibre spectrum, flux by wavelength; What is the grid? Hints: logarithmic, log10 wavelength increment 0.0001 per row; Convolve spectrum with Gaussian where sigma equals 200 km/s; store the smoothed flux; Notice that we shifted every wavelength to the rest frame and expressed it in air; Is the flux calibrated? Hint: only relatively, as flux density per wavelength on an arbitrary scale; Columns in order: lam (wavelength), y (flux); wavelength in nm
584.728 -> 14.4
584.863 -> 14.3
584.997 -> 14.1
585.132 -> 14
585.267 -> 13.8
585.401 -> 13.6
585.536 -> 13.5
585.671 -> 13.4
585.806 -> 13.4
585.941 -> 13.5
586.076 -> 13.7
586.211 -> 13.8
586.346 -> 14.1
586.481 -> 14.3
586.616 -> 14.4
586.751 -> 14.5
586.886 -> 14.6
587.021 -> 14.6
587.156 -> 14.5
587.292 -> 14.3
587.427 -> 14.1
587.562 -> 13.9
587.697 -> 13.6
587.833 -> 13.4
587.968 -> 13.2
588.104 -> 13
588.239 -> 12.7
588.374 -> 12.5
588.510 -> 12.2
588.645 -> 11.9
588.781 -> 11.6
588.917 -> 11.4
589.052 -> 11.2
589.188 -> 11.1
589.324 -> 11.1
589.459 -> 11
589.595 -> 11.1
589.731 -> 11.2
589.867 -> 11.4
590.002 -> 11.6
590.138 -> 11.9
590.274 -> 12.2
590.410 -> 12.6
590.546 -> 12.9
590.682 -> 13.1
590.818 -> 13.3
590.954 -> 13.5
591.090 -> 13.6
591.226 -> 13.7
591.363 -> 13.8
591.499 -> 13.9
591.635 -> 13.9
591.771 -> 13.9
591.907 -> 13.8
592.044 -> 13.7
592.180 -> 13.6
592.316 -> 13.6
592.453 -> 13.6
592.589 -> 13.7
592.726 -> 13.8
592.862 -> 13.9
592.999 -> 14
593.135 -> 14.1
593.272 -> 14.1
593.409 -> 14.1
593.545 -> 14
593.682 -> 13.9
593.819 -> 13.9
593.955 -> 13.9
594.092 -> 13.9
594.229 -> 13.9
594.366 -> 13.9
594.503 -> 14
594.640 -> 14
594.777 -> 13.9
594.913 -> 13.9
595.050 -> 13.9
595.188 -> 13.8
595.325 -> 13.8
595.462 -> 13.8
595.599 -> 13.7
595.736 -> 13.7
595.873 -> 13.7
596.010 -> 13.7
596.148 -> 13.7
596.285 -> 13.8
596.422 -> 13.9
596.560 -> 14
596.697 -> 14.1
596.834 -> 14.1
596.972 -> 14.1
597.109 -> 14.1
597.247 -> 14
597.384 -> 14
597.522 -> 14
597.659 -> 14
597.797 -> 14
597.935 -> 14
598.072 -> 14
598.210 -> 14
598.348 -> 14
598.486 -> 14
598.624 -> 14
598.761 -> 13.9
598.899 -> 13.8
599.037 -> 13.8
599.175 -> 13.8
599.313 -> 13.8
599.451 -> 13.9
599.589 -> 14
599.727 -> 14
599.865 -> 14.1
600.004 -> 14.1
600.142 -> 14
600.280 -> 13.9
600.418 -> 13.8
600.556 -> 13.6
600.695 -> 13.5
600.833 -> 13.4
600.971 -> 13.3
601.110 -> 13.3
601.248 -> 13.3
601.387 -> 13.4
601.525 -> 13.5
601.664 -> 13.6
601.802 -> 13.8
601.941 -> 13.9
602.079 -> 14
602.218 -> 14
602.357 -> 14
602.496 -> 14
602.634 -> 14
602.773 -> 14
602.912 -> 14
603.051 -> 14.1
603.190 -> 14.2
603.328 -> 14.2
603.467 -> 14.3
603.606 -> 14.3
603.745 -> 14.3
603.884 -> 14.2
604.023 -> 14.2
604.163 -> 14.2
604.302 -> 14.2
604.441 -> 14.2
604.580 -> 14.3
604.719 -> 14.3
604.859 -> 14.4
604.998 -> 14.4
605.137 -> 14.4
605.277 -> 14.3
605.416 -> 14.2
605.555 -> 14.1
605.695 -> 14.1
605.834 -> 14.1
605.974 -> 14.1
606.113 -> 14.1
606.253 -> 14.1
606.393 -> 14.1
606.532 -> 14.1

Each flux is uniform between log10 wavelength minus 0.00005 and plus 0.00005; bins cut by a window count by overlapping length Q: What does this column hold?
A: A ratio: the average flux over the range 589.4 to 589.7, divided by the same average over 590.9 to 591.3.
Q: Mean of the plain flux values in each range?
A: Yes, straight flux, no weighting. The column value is 0.81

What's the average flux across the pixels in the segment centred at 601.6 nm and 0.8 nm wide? 13.6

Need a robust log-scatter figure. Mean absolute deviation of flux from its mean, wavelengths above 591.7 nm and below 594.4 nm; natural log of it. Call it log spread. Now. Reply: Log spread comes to -2.1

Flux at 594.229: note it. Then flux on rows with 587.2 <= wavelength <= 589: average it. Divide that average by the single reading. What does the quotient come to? 0.93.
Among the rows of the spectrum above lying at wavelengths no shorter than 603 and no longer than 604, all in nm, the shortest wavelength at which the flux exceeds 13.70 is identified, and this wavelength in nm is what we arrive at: 603.051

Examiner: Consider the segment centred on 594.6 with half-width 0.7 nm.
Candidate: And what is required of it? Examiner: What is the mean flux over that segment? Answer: 13.9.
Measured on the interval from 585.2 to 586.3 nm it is 13.6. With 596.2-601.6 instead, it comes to 13.9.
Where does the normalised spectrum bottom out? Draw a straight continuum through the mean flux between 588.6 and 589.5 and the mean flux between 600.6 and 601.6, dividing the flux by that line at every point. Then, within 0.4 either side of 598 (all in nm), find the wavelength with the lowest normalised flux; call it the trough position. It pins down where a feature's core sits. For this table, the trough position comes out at 598.348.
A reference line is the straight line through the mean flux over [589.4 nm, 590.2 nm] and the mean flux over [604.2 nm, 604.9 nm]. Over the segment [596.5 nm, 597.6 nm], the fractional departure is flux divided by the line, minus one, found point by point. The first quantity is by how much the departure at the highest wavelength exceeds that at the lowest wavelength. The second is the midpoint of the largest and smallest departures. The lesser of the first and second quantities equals -0.016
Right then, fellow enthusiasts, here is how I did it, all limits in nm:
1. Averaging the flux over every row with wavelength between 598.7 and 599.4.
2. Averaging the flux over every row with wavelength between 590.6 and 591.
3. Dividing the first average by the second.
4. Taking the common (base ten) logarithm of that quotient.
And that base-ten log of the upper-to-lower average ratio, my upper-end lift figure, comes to 0.017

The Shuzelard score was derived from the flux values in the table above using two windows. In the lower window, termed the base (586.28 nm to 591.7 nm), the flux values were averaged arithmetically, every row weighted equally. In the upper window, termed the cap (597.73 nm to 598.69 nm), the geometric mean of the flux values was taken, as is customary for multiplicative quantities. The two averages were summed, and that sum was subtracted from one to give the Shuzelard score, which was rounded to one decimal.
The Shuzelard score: -25.9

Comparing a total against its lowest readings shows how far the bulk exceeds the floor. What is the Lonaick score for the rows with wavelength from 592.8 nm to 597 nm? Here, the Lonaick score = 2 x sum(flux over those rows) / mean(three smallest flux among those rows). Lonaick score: 63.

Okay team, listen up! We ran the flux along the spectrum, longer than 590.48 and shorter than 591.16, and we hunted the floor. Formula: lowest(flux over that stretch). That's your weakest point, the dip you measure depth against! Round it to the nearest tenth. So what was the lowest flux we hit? 12.9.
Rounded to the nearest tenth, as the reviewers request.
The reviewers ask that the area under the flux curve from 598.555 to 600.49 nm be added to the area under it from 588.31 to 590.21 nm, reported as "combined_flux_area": 48.8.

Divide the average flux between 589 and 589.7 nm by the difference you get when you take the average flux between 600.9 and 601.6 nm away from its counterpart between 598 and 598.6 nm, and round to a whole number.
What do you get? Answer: 17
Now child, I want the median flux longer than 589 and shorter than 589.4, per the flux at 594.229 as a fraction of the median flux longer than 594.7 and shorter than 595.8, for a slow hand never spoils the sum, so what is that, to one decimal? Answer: 11.0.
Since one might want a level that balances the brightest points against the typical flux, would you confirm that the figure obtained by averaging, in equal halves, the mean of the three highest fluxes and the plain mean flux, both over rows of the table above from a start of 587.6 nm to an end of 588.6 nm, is 13.2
